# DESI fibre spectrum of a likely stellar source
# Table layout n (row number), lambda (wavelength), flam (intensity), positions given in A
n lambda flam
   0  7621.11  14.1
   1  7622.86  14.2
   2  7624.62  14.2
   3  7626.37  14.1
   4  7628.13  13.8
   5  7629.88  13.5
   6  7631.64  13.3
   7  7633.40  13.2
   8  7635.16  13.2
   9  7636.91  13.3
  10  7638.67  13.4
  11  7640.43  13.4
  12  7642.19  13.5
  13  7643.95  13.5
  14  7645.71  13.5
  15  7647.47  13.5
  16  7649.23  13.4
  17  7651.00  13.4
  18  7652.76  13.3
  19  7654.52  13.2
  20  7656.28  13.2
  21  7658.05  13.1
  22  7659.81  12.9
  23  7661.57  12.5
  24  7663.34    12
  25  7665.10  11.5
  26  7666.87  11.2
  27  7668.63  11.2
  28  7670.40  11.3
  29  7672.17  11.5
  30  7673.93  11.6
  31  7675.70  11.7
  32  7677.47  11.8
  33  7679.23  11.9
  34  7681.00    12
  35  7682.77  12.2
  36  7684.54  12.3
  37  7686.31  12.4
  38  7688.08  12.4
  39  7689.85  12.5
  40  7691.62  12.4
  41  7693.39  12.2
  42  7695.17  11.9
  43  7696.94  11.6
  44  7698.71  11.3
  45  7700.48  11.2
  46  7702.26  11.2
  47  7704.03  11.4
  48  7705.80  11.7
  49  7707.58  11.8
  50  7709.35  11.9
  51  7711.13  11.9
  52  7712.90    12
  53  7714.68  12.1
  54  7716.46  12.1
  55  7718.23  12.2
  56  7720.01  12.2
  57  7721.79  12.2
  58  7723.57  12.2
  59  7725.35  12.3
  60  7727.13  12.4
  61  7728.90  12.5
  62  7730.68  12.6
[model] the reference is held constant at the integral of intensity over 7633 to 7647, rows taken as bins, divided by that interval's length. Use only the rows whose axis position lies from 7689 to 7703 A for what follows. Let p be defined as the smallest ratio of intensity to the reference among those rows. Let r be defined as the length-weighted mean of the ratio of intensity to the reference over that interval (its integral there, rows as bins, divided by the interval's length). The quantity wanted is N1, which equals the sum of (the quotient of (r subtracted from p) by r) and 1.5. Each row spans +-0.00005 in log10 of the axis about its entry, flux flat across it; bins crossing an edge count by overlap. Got 1.45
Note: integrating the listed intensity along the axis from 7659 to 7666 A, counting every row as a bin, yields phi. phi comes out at 85.5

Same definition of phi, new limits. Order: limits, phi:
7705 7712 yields 82.7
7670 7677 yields 80.9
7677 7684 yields 84.1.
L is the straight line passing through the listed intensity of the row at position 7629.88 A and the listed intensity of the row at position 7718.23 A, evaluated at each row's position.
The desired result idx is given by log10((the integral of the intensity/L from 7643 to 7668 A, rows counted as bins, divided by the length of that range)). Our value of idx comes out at -0.009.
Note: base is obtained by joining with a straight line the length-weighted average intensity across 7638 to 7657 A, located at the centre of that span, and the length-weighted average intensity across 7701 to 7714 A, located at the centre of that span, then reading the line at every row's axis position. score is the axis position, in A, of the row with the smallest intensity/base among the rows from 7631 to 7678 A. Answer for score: 7666.87 A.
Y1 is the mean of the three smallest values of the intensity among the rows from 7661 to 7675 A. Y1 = 11.2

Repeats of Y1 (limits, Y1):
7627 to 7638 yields 13.2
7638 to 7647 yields 13.4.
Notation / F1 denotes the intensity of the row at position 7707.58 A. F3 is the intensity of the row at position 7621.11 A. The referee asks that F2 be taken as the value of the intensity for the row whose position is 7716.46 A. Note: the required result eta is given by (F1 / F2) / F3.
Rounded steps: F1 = 11.8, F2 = 12.1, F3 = 14.1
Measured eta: 0.069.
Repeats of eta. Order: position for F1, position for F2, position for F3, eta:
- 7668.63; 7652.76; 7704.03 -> 0.074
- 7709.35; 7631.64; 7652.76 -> 0.067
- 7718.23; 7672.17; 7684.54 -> 0.086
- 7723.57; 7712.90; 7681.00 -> 0.085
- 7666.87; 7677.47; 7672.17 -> 0.083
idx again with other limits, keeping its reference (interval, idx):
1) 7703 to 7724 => -0.011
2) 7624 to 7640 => 0.002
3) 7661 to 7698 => -0.030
